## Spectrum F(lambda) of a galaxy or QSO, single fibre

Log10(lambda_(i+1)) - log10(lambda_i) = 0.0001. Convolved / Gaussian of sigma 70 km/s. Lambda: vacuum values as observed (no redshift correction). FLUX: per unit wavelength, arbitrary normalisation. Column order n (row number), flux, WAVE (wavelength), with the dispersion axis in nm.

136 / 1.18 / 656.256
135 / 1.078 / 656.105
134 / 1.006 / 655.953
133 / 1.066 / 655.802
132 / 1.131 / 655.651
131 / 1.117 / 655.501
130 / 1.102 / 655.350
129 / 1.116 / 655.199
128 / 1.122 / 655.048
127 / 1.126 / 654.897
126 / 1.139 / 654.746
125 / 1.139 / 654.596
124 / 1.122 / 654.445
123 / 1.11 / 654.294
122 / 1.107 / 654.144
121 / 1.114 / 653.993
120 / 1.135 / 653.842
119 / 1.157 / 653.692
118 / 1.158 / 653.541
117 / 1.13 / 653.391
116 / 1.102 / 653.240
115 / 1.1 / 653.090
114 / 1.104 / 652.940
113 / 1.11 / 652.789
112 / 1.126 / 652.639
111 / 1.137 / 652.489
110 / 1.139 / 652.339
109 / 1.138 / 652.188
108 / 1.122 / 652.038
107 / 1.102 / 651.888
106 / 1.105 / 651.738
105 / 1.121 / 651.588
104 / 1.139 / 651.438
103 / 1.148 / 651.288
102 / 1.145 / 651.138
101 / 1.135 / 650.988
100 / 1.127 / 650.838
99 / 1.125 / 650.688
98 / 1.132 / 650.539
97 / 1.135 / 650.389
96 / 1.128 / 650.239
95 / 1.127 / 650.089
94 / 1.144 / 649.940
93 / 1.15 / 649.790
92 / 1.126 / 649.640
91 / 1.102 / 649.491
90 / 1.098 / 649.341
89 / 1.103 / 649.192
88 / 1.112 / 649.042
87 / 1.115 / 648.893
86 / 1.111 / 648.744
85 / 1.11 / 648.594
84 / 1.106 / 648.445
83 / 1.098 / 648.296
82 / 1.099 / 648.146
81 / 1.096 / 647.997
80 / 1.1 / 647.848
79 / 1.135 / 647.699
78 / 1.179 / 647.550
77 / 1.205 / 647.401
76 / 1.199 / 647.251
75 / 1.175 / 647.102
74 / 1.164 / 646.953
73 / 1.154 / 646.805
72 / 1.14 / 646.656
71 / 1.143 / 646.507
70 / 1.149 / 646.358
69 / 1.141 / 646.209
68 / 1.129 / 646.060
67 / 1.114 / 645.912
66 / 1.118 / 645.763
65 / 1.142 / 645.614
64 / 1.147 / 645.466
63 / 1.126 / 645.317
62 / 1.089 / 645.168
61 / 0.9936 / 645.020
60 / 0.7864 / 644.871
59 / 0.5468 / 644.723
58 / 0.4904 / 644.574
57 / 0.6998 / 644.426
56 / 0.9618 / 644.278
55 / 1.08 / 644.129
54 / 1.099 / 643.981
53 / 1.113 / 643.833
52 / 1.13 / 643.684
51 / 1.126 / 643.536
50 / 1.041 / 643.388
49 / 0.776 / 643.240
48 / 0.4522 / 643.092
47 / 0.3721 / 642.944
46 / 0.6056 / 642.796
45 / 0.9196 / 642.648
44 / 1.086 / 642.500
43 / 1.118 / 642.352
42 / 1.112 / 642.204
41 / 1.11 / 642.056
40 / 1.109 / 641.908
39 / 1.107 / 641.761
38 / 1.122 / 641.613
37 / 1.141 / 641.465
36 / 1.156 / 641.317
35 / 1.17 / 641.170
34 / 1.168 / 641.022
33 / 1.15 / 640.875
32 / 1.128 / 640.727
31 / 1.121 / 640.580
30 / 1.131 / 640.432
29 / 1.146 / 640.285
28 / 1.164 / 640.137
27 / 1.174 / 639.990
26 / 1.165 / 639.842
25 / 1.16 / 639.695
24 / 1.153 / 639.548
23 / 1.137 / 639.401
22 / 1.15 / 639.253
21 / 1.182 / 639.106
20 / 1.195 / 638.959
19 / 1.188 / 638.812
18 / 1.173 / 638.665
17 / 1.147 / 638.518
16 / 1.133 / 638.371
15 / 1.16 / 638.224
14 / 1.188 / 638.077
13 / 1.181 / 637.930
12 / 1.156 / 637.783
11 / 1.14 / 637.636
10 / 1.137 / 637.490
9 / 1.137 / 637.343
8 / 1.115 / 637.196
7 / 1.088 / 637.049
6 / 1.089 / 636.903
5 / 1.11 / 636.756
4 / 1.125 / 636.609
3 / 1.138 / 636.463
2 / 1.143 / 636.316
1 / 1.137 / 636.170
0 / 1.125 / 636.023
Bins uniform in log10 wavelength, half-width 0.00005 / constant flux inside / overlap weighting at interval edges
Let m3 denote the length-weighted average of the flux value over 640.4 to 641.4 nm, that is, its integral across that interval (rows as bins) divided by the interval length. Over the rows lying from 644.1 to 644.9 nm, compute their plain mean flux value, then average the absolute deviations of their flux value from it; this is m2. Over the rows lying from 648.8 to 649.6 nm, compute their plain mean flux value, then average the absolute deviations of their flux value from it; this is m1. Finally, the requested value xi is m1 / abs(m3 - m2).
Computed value 0.006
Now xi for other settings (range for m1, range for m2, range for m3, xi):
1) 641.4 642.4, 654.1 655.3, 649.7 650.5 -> 0.008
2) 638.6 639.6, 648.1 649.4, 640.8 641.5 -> 0.016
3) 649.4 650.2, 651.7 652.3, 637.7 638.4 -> 0.012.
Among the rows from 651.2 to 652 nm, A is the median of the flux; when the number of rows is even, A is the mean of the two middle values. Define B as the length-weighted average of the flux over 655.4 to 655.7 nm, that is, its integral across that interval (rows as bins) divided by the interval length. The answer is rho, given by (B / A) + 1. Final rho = 2.00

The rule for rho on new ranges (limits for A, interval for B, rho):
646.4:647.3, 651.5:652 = 1.96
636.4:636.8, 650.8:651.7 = 2.01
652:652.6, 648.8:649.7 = 1.98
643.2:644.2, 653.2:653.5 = 2.02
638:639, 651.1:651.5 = 1.98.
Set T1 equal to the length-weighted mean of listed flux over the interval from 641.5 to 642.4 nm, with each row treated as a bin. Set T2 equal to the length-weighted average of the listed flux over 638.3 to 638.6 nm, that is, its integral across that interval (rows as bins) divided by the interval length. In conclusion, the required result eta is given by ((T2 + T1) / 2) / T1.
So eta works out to 1.01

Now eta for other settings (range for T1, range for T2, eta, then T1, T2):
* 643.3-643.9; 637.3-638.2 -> 1.03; 1.09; 1.16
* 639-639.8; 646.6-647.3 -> 1.00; 1.16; 1.17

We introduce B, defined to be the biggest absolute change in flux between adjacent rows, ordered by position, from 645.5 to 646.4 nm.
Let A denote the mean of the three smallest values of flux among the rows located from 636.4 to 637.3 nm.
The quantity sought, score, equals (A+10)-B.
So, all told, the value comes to 11.1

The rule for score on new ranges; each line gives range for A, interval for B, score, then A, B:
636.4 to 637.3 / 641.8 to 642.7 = 10.9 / 1.10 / 0.166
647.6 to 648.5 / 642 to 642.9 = 10.8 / 1.10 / 0.314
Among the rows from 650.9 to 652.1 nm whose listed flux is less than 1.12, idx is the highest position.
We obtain 651.888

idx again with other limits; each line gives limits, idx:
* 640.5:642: 641.908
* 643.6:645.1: 645.020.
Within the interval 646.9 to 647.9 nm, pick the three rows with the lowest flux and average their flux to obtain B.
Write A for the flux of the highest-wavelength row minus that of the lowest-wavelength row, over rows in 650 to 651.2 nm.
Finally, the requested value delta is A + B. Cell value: 1.15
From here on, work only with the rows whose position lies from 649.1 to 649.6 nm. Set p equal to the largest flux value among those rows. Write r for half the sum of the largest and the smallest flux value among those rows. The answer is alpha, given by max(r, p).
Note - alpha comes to 1.10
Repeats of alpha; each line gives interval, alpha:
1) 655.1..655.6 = 1.12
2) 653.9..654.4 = 1.11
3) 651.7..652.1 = 1.12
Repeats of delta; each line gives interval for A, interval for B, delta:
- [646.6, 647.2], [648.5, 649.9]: 1.14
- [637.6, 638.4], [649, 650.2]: 1.09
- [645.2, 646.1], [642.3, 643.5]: 0.48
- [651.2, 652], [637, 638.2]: 1.07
